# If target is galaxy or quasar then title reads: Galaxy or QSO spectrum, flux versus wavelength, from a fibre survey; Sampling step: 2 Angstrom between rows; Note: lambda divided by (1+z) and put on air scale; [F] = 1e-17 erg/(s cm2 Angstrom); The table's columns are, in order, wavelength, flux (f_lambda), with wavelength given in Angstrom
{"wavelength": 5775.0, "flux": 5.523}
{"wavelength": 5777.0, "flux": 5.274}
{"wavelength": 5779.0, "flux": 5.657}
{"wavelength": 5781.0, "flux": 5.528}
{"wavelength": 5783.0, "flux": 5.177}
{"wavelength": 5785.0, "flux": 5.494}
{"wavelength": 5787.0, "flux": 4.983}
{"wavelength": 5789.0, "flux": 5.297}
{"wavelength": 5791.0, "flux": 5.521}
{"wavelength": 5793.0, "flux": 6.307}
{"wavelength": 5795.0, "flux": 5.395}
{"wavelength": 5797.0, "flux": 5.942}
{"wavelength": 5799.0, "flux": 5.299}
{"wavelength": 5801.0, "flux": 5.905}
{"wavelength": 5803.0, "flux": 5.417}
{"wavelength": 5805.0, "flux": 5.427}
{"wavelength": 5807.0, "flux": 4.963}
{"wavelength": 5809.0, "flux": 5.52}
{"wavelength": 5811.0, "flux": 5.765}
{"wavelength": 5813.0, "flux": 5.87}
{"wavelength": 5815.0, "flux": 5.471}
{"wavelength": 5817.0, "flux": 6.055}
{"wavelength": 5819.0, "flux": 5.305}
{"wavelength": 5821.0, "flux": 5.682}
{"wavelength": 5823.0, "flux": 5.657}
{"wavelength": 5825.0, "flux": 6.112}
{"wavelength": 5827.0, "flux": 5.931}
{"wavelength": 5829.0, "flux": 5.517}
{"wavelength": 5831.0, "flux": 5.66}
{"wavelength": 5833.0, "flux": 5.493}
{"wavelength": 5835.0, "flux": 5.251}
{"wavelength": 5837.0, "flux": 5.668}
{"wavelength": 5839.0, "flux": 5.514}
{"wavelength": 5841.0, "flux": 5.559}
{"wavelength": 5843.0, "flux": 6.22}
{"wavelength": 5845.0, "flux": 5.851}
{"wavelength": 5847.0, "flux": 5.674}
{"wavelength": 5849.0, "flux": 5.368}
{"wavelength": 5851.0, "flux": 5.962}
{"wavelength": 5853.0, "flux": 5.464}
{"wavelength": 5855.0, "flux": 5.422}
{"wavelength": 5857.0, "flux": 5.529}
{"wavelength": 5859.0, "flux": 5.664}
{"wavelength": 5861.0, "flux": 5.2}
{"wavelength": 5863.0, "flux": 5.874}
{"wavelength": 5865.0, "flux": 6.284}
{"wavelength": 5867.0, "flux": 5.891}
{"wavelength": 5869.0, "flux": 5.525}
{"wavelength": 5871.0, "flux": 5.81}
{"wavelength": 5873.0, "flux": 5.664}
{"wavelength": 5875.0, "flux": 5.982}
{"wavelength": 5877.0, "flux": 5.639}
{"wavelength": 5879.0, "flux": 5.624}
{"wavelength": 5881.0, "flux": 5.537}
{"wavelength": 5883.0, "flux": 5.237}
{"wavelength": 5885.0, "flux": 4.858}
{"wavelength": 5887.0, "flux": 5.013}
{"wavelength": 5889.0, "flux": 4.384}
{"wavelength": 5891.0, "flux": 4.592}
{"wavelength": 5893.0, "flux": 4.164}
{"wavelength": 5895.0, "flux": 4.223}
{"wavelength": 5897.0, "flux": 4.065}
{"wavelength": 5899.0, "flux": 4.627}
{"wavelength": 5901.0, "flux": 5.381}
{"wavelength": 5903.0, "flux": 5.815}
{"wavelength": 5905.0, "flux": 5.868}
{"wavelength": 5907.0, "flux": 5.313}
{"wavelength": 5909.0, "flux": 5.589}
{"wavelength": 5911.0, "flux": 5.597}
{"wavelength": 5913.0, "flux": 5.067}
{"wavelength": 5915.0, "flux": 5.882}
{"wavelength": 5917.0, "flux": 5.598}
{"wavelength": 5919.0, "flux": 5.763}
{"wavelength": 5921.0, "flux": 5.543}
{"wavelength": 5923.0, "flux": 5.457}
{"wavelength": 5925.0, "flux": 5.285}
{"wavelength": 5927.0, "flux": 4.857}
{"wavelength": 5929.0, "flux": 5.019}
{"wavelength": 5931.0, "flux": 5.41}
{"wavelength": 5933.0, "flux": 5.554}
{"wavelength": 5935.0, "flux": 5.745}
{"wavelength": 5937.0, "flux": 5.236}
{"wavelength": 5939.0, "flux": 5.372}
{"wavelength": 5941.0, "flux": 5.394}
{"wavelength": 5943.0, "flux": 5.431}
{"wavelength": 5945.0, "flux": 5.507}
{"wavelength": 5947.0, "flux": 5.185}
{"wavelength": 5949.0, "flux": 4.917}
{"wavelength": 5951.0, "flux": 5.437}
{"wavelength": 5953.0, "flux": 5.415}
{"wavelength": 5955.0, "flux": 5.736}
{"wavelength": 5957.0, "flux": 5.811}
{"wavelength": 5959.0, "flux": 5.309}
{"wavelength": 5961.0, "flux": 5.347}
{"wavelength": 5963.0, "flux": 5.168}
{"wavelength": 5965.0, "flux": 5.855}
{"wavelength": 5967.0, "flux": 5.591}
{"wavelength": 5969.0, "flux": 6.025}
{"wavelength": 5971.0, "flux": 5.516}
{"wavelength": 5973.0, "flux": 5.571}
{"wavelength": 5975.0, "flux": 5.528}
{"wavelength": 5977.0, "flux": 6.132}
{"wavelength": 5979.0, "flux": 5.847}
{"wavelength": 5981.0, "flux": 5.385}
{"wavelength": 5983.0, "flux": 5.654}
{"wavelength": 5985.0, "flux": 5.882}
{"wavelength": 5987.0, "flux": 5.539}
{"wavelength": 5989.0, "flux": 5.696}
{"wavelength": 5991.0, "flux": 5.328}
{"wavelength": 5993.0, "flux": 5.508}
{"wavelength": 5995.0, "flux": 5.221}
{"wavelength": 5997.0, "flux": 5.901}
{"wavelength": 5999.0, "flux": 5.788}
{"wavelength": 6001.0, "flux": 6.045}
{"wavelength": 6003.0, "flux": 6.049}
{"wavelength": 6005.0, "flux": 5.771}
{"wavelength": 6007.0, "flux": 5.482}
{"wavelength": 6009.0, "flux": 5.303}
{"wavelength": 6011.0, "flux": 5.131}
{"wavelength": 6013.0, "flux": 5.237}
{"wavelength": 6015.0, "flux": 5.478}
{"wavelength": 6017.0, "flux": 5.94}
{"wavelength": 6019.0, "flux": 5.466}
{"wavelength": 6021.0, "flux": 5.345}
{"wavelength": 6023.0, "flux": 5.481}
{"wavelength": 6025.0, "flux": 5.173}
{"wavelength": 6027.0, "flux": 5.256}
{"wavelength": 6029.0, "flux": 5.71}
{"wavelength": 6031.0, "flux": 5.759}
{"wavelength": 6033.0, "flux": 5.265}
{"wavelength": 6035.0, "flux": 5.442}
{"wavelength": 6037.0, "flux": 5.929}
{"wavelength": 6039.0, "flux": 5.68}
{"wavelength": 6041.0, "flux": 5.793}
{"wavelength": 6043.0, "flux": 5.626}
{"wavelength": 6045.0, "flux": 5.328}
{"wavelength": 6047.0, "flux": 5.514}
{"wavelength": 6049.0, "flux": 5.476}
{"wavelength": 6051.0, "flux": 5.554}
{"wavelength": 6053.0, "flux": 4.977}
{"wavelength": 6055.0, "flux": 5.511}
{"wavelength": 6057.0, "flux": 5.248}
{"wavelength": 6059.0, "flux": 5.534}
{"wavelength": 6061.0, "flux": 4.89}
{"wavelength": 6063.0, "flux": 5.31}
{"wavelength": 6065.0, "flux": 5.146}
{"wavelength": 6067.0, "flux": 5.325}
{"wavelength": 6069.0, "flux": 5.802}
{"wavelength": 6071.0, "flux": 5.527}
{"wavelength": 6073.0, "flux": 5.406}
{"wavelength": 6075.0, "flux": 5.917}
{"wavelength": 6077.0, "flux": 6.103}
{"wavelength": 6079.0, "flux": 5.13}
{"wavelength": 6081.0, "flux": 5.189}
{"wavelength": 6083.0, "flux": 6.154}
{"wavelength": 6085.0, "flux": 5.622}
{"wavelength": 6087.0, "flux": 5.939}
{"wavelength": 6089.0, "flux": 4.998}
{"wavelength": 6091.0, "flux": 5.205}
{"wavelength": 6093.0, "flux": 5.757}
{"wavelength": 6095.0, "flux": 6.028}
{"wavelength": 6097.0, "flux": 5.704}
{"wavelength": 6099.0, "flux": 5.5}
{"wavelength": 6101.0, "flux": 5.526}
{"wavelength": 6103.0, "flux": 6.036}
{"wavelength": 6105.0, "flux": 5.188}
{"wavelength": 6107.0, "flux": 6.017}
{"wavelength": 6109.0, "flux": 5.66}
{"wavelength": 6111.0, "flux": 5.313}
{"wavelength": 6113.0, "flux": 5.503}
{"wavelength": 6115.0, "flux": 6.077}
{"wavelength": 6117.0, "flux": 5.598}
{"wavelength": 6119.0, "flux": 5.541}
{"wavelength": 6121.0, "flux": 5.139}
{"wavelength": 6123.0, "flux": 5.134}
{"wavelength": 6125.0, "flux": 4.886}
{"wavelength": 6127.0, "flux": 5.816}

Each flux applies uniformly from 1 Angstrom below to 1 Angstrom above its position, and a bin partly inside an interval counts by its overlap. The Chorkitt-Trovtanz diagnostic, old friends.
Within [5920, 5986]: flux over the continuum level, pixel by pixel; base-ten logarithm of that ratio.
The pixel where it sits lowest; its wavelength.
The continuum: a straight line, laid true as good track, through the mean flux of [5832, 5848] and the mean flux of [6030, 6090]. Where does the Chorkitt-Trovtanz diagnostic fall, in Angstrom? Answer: 5927.0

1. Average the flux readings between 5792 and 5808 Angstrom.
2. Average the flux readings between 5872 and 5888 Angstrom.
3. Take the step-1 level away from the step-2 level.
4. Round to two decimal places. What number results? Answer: -0.14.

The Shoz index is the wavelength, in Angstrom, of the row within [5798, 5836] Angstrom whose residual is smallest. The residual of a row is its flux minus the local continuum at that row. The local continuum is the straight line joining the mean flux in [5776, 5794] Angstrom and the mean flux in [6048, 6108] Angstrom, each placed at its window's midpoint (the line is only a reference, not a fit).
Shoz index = 5807.0 Angstrom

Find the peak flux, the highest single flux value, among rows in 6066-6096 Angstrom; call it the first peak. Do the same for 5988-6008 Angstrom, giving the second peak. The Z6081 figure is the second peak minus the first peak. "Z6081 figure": -0.1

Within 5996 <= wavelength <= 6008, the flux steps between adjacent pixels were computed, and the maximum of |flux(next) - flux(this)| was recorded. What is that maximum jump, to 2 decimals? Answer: 0.29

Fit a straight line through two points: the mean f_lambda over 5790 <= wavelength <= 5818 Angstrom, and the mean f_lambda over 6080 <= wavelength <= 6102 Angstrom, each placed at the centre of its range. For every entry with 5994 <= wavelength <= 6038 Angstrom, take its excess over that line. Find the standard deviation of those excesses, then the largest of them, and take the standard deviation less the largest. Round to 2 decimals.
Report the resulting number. -0.14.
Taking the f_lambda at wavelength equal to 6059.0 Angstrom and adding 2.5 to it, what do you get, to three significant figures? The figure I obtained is 8.03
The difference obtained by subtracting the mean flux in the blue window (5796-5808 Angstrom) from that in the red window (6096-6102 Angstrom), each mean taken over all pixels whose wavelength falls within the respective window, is 0.08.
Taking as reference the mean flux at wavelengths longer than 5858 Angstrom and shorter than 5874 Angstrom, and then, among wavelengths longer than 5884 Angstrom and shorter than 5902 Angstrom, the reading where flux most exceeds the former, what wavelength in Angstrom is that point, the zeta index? 5901.0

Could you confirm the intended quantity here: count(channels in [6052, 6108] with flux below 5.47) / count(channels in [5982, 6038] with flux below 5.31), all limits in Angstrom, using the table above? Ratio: 1.7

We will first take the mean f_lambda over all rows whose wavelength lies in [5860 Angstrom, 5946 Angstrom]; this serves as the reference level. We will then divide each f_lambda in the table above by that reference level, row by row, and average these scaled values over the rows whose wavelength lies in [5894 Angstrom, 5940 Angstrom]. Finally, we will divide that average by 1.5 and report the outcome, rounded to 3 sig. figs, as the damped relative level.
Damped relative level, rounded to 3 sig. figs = 0.663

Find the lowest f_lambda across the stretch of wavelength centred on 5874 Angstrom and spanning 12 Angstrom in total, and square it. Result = 30.5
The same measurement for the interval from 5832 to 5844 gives 27.6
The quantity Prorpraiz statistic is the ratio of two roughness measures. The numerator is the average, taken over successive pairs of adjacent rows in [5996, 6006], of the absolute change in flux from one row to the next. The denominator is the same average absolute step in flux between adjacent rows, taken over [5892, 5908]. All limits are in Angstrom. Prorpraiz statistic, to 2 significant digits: 0.44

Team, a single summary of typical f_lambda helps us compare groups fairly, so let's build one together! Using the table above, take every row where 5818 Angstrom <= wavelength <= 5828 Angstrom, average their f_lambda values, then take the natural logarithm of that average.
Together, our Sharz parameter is 1.75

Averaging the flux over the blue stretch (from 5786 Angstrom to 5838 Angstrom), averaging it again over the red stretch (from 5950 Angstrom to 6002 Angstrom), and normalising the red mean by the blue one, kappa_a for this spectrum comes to 1.01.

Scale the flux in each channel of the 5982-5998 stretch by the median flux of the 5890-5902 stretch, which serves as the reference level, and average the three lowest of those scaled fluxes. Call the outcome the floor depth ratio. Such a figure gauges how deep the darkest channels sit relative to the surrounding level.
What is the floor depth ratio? 1.21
